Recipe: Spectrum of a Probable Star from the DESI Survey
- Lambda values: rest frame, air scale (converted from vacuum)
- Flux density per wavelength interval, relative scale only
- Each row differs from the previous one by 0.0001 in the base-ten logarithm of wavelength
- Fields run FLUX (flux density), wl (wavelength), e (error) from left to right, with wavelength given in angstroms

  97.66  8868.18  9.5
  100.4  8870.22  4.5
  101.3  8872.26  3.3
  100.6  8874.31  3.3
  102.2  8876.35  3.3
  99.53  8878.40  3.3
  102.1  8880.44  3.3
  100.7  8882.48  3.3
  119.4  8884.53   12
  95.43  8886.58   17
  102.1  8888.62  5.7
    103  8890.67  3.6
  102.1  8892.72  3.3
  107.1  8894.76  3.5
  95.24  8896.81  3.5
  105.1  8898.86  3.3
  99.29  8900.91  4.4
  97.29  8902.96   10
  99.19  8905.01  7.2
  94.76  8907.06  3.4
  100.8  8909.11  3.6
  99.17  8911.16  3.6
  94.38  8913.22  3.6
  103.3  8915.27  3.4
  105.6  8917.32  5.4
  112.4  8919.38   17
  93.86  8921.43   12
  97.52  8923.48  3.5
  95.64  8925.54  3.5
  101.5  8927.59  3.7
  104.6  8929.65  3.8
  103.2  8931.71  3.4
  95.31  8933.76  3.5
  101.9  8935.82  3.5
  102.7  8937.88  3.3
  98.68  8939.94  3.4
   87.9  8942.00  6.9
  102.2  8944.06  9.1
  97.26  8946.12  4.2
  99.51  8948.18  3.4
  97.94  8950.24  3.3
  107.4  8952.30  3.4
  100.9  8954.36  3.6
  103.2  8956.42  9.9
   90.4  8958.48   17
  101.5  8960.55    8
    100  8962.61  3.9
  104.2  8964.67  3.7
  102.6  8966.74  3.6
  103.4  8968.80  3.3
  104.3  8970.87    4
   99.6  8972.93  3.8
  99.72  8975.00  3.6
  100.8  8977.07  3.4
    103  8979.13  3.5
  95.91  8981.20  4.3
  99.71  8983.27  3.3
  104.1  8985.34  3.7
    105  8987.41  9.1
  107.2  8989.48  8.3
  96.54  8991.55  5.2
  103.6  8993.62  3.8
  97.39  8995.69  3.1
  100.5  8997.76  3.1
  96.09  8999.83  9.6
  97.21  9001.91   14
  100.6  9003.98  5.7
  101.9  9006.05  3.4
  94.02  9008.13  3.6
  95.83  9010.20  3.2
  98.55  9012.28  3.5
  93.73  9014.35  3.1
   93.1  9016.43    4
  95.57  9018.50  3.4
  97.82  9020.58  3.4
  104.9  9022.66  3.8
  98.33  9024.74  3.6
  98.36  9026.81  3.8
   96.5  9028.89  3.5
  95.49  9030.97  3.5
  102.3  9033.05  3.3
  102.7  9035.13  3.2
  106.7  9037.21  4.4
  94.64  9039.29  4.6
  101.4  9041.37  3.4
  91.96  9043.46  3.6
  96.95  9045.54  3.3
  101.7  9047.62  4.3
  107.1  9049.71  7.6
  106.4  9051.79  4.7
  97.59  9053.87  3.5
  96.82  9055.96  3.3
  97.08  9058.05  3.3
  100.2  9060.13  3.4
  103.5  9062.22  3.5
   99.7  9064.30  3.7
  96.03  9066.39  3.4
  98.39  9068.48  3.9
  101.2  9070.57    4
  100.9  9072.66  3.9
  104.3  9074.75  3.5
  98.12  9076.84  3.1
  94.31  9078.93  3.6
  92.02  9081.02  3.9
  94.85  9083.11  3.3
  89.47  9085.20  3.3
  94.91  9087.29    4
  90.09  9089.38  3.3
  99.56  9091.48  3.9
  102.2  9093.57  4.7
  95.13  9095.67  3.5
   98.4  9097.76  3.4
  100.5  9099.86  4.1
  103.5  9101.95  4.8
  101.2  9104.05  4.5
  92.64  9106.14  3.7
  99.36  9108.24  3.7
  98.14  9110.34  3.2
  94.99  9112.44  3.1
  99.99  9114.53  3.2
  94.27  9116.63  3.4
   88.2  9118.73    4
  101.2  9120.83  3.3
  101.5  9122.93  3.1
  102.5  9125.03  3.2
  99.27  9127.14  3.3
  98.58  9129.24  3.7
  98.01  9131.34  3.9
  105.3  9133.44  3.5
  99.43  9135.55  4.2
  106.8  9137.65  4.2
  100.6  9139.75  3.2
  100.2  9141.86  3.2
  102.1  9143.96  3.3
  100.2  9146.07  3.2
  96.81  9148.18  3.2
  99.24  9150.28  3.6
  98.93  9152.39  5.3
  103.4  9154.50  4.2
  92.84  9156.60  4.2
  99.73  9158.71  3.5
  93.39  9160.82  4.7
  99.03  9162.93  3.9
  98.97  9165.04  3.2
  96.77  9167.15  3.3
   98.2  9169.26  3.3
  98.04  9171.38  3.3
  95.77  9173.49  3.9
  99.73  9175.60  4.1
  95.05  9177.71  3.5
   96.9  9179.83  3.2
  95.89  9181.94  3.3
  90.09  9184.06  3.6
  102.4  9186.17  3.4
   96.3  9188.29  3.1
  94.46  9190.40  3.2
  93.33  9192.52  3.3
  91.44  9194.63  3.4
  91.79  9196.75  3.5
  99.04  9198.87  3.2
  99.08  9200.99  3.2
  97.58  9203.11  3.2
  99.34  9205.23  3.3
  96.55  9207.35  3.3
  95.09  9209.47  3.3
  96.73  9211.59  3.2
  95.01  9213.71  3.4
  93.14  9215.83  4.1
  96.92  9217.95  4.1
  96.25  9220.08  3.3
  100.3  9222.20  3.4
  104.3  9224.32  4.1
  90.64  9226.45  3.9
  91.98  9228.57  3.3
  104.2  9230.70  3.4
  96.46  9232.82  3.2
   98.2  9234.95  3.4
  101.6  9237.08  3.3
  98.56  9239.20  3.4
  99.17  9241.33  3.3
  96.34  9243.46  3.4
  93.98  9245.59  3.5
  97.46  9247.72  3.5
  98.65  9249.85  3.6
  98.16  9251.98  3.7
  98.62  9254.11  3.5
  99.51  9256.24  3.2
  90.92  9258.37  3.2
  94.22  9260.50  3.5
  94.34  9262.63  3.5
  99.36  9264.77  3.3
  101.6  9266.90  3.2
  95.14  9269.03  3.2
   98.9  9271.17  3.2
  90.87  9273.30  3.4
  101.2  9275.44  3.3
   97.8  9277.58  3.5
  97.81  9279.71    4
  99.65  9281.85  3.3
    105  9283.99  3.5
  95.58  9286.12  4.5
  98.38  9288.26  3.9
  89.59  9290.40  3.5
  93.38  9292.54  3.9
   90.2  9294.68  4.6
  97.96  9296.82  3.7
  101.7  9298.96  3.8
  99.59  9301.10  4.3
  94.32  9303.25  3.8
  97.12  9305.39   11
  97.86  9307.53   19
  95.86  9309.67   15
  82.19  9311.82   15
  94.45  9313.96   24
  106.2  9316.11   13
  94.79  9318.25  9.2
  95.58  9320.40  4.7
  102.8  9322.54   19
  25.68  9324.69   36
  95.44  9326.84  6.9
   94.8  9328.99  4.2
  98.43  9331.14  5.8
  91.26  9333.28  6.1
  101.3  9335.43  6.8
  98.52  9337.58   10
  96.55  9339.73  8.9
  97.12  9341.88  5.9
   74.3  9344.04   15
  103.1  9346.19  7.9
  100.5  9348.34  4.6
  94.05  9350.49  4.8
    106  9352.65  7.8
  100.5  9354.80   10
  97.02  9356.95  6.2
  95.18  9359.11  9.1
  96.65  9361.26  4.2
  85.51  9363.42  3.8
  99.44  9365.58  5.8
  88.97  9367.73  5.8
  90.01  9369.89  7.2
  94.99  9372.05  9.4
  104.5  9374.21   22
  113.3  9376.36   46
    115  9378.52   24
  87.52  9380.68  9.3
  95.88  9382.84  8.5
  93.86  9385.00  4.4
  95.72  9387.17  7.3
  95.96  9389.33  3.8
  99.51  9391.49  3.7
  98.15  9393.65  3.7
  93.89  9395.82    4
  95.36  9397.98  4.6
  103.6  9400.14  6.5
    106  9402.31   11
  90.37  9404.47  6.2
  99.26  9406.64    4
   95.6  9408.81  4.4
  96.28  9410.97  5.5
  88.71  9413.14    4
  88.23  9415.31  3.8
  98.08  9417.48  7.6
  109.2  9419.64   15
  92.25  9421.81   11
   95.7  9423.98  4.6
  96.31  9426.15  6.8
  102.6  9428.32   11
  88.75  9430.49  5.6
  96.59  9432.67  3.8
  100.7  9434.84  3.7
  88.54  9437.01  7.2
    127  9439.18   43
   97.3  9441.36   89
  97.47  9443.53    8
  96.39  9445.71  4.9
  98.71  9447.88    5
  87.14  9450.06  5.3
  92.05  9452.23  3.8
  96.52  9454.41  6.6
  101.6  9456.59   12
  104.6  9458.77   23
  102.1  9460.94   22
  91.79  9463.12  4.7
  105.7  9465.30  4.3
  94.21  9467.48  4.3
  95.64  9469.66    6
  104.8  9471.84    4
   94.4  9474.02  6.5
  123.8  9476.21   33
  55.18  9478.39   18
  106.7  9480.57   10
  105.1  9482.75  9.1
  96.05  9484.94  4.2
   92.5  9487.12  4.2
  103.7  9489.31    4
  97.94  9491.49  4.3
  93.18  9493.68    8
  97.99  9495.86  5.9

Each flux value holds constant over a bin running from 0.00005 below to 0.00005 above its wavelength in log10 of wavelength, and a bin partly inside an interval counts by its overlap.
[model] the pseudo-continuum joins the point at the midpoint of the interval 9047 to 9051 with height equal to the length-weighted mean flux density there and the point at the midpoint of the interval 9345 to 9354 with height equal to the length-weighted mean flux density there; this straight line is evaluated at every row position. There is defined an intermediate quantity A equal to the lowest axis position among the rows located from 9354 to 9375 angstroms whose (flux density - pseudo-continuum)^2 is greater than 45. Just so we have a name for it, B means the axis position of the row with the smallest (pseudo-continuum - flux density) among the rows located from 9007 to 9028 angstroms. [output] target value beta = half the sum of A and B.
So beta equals 9193.0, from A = 9363.42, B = 9022.66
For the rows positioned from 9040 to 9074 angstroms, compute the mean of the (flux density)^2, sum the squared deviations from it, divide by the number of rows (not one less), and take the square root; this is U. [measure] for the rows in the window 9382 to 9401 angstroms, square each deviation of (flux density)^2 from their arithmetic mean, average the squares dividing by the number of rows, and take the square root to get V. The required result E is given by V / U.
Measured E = 0.8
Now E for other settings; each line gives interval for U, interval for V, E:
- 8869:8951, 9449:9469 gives 1.1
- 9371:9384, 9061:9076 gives 0.3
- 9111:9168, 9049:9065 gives 1.1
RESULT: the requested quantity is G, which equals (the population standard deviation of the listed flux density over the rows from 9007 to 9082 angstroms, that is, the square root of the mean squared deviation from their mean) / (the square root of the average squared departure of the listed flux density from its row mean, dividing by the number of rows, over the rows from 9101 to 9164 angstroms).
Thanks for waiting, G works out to 1.05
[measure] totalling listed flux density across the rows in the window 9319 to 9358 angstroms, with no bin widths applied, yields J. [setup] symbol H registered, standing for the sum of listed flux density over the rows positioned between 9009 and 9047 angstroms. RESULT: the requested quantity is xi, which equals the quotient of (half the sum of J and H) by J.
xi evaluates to 1.03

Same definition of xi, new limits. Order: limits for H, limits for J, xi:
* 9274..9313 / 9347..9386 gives 0.99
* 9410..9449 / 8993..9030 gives 1.00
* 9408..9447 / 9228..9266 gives 1.00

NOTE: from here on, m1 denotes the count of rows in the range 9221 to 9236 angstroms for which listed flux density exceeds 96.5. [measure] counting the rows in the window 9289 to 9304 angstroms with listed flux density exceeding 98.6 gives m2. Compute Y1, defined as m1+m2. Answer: 6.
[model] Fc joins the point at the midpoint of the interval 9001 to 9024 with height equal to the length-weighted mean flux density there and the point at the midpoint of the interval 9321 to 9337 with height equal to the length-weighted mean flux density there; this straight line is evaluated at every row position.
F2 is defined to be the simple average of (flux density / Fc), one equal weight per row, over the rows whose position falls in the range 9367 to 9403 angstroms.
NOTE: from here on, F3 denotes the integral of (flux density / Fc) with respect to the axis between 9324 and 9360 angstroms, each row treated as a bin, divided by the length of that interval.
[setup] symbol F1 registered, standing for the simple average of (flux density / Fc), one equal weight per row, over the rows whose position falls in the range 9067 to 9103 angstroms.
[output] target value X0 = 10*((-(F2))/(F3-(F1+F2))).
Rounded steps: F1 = 1.023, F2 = 1.14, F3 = 1.07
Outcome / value 10.4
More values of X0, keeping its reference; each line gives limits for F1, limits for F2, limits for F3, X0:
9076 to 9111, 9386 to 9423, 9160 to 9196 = 10.2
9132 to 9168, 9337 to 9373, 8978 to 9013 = 9.6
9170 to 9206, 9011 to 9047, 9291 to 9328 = 10.0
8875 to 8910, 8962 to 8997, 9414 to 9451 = 11.8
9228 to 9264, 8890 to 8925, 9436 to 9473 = 11.2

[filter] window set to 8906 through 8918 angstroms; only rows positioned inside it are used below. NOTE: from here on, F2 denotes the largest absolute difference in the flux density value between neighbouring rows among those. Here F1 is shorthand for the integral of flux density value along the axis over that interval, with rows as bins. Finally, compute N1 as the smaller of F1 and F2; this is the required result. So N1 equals 8.9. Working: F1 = 1194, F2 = 9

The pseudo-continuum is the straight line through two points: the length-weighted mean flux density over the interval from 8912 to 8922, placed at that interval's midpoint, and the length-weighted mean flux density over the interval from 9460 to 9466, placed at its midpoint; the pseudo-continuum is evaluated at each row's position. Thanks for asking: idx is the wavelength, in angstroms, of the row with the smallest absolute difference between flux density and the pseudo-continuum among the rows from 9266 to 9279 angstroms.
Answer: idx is 9275.44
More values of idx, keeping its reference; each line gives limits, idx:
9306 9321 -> 9307.53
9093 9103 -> 9099.86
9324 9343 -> 9335.43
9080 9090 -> 9087.29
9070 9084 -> 9070.57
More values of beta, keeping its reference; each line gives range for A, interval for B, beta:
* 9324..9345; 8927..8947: 9127.2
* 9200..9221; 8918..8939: 9064.4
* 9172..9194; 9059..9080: 9124.1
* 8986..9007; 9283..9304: 9137.8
